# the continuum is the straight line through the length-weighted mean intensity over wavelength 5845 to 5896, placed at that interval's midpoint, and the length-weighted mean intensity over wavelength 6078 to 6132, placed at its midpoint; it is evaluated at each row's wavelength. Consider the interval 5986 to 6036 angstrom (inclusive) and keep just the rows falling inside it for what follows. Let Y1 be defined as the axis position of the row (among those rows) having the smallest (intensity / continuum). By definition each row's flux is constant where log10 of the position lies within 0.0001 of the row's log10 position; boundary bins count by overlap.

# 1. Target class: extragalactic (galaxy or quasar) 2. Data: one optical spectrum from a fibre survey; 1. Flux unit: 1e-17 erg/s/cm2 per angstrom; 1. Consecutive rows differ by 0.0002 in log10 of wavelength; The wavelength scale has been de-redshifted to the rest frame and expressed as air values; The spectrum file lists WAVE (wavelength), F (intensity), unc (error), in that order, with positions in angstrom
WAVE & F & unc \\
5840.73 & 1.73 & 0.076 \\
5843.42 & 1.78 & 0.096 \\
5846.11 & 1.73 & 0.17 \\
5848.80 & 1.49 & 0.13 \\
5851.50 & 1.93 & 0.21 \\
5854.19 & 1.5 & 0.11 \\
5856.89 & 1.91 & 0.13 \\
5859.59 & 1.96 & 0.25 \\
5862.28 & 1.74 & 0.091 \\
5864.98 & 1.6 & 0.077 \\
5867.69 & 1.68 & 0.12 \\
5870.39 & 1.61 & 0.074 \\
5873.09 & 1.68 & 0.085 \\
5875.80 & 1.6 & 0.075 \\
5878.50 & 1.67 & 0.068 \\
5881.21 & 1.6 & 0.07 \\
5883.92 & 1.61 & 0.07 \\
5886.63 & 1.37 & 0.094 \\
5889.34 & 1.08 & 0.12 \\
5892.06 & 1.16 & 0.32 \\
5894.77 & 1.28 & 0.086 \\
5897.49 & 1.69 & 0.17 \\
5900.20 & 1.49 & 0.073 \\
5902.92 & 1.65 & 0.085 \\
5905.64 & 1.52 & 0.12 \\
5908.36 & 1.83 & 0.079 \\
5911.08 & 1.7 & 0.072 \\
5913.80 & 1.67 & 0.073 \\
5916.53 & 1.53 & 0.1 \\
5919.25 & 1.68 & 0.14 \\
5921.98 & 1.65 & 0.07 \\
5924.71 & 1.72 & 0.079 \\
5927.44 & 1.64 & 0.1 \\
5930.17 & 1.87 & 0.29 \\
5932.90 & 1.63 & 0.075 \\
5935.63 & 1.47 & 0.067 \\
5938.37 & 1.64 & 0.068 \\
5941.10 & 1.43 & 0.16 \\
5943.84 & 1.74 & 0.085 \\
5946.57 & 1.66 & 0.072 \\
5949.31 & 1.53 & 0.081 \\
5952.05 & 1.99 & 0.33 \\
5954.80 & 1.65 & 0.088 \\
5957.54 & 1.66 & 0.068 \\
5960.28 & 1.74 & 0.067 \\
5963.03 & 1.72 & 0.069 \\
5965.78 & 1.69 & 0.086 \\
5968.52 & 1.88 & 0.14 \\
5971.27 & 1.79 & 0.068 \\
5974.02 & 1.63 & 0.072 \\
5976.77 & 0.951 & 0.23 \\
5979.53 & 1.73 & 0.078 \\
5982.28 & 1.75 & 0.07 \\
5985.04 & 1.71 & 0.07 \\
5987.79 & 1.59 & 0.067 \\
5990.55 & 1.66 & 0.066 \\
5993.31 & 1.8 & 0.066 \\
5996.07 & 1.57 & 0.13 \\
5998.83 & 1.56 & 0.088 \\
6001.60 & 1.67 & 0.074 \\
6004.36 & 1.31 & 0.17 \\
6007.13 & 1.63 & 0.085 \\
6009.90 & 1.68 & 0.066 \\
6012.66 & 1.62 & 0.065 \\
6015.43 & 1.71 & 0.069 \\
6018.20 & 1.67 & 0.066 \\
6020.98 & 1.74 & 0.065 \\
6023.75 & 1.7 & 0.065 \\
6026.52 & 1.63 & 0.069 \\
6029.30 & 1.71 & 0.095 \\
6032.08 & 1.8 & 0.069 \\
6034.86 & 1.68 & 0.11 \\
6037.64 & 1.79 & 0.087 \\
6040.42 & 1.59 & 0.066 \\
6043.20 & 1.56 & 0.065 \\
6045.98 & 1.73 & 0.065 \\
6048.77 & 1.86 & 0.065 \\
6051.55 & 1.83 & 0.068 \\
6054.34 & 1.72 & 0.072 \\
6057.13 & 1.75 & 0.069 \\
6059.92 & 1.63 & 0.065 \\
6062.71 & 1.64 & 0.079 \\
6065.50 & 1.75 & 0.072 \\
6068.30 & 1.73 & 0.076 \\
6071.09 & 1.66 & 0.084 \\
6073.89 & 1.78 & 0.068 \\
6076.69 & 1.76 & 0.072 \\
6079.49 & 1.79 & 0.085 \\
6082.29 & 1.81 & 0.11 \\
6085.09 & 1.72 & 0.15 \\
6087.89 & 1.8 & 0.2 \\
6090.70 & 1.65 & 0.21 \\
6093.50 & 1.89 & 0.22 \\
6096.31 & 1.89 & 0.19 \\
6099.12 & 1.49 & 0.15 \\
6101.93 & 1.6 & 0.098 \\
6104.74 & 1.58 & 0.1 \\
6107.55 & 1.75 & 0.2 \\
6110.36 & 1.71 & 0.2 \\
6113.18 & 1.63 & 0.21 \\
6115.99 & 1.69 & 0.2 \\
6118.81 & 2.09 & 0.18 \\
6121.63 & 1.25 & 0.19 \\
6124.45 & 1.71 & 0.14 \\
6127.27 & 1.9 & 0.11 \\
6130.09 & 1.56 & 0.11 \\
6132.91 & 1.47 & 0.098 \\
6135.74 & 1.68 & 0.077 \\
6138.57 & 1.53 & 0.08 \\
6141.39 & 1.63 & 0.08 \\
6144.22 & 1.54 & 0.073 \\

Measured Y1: 6004.36 angstrom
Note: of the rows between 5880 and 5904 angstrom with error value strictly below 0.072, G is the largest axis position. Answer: 5883.92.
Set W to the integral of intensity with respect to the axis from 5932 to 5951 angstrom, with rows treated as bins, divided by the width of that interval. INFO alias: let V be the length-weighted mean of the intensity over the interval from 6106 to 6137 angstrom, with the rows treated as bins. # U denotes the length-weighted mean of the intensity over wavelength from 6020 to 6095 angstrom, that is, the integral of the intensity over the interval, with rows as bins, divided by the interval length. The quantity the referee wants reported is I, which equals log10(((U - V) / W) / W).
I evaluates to -1.67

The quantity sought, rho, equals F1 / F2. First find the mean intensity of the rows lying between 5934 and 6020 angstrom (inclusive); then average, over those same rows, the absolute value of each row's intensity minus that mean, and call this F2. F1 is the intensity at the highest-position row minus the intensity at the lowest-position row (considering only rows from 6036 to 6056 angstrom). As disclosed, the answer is -1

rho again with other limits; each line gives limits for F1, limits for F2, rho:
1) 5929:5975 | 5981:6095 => -3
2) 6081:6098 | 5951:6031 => 1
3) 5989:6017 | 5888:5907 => 0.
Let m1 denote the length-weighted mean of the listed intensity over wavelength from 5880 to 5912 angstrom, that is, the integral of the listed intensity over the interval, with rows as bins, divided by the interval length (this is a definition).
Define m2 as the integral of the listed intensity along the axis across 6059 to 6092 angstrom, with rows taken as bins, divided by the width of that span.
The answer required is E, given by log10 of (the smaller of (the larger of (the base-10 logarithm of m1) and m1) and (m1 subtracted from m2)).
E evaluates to -0.6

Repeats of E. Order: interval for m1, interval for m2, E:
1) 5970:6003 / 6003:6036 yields -1.4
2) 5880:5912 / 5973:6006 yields -1.1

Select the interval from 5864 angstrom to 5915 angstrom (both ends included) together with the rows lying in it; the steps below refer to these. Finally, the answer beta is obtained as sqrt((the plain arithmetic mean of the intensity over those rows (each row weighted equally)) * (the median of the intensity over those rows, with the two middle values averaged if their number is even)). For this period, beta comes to 1.58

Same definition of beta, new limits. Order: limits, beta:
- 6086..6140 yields 1.68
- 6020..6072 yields 1.72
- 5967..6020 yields 1.65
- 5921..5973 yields 1.67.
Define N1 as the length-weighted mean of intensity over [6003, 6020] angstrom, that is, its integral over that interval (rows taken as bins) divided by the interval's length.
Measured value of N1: 1.61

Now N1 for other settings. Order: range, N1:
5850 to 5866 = 1.77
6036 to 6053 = 1.73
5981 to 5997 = 1.68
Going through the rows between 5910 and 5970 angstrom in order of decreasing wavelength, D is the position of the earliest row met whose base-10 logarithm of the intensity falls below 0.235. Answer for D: 5965.78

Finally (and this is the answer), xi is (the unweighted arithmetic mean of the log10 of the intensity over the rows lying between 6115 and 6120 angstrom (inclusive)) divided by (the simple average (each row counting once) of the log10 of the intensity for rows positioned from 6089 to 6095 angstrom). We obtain 1.11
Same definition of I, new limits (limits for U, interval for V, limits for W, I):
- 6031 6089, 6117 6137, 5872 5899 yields -1.52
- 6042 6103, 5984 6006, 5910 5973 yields -1.36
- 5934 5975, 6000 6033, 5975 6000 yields -1.94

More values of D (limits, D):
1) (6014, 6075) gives 6071.09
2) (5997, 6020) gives 6018.20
